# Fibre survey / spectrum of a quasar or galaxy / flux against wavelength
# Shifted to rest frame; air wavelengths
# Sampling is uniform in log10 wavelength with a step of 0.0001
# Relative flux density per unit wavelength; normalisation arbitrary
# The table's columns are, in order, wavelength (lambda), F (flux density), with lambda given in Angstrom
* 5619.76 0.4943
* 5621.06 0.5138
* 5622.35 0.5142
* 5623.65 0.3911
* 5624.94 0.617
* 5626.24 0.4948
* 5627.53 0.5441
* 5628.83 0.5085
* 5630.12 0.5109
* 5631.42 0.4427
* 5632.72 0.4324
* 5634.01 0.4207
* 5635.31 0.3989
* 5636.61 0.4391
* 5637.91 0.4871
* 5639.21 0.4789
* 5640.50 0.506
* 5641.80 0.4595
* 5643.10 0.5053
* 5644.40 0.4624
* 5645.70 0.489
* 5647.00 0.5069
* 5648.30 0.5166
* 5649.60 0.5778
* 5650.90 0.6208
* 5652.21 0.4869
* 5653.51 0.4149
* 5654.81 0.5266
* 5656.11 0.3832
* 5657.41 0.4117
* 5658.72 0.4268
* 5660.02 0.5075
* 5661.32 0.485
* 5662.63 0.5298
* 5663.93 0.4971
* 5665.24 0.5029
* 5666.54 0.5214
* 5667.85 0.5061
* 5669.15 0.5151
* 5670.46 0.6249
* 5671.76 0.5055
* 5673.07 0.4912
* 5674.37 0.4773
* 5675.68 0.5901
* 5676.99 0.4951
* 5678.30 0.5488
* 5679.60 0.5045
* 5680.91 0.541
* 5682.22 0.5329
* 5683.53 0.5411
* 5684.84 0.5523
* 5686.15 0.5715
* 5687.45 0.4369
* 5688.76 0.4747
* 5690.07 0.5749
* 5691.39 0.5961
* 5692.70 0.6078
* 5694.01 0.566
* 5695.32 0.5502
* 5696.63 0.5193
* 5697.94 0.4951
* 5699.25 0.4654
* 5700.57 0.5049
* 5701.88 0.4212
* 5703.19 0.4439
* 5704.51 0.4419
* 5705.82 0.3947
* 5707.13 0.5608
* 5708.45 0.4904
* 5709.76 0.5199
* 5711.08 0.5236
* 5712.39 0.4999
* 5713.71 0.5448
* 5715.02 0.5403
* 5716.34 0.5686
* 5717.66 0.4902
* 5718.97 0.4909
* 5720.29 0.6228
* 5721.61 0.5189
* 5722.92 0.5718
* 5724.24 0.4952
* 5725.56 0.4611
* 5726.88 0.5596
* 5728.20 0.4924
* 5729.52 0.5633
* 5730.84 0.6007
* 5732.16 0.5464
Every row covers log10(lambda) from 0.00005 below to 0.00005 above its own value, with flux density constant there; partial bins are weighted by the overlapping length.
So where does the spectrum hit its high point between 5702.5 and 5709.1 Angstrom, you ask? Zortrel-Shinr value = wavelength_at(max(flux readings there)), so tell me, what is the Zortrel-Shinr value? 5707.13 Angstrom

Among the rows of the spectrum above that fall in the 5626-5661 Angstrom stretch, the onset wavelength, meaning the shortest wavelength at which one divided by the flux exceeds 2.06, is 5631.42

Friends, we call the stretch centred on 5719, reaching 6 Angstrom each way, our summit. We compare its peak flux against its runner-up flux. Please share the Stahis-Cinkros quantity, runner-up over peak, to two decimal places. 0.92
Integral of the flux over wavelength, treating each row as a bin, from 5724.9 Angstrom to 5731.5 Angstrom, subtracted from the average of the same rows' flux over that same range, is -3.00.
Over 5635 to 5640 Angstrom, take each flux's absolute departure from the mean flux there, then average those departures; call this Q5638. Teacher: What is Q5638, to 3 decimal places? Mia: 0.032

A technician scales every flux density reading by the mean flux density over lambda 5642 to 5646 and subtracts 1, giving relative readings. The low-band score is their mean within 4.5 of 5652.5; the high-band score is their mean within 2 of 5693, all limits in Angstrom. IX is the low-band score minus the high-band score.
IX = -0.18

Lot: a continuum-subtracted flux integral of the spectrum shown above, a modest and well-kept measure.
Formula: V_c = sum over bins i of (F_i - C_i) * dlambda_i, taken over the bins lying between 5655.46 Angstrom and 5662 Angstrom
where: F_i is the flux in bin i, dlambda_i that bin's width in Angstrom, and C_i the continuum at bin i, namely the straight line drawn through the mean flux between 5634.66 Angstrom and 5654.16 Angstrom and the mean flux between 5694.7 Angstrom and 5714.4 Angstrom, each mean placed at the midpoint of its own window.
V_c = -0.31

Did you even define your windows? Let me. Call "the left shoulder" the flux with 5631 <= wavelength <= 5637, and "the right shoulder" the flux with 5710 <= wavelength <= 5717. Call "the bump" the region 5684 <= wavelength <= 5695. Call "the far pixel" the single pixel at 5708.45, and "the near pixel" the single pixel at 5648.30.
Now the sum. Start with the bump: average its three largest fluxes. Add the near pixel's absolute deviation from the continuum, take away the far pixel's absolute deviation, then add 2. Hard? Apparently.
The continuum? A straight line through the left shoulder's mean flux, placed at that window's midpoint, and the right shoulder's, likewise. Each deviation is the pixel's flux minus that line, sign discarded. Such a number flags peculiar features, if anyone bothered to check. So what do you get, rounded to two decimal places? 2.63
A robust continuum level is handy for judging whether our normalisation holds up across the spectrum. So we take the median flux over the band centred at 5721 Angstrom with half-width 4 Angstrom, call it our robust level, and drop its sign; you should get 0.51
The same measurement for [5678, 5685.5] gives 0.54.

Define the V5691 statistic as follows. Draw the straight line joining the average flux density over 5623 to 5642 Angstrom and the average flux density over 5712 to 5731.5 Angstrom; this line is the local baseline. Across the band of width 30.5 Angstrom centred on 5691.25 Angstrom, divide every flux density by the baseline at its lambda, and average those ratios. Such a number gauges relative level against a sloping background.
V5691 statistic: 1.00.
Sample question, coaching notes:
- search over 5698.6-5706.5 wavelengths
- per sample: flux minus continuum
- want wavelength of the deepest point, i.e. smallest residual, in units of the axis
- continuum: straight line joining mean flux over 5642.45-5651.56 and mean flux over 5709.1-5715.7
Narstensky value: 5705.82 Angstrom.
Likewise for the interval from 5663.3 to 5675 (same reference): 5674.37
